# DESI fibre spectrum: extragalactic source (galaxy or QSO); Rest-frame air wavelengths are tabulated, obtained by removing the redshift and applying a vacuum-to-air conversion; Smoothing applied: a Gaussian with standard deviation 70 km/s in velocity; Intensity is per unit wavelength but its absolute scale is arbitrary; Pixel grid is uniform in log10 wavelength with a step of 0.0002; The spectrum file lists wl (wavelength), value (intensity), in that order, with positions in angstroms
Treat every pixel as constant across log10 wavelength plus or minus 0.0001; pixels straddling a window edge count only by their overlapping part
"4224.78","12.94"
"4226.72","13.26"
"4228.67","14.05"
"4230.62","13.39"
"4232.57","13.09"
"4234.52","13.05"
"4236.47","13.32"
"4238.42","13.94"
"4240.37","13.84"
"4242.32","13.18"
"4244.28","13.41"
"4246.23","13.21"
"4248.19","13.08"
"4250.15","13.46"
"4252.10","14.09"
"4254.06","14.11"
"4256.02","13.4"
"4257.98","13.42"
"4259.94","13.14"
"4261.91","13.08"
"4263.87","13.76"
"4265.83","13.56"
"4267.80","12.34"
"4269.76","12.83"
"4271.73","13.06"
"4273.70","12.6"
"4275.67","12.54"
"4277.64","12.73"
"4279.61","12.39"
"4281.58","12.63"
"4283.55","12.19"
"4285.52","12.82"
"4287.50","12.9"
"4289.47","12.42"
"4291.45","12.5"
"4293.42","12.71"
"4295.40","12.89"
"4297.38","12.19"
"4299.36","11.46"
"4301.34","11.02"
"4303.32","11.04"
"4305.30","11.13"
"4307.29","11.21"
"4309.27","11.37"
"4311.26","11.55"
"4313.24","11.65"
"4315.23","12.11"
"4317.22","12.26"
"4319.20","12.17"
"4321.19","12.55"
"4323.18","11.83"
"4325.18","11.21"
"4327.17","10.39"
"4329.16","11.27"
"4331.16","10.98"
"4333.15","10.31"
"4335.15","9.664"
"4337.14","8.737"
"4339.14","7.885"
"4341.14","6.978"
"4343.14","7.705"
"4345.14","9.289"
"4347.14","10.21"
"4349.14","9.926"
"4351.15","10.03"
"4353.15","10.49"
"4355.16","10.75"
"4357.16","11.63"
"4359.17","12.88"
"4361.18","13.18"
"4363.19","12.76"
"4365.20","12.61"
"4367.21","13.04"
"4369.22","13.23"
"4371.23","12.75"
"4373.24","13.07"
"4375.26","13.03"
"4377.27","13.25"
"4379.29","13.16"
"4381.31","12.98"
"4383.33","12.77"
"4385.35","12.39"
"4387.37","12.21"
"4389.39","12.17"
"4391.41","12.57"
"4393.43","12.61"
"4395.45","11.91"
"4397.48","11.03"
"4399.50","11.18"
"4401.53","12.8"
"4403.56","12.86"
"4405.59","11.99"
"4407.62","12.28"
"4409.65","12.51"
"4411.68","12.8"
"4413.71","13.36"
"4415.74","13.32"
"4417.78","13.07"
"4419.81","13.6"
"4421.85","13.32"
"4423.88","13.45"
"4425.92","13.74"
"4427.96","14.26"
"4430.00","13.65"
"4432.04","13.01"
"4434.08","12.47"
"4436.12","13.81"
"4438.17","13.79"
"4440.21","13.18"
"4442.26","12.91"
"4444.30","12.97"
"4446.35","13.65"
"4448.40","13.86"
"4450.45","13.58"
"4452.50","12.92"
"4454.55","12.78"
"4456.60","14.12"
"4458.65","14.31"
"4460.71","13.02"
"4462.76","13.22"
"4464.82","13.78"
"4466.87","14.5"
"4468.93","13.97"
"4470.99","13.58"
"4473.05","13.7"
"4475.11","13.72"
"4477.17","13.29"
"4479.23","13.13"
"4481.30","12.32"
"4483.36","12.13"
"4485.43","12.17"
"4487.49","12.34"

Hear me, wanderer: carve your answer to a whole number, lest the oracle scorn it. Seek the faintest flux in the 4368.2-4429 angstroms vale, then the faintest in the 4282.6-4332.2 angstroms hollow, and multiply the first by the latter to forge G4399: 115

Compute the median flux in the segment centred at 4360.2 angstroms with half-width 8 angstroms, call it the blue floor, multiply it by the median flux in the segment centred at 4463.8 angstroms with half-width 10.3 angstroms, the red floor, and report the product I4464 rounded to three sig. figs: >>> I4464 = 174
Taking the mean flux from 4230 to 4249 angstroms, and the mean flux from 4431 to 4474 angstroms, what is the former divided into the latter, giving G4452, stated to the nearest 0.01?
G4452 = 1.01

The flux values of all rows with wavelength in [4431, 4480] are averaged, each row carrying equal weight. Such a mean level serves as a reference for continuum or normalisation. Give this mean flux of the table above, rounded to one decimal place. 13.5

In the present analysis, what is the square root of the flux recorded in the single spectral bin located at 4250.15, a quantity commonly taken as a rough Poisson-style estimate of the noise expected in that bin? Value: 3.67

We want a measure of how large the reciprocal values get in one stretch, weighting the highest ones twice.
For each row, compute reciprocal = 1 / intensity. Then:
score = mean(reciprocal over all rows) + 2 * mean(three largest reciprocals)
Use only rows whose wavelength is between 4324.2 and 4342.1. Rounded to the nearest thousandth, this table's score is 0.362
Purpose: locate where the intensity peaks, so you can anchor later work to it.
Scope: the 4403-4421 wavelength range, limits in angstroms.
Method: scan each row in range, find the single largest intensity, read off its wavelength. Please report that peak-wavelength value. 4419.81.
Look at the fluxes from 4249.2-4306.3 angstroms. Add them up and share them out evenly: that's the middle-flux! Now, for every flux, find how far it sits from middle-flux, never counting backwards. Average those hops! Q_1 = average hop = 0.60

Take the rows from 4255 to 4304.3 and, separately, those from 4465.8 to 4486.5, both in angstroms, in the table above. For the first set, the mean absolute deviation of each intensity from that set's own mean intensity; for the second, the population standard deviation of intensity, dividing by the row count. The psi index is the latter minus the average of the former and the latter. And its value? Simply 0.1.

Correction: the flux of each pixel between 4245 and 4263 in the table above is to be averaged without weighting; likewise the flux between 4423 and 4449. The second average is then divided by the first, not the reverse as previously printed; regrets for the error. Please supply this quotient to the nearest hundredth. 1.00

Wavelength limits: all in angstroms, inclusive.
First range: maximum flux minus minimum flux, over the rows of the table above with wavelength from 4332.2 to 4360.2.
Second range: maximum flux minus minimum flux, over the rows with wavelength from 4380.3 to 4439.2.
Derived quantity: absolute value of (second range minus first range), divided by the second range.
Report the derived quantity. 0.8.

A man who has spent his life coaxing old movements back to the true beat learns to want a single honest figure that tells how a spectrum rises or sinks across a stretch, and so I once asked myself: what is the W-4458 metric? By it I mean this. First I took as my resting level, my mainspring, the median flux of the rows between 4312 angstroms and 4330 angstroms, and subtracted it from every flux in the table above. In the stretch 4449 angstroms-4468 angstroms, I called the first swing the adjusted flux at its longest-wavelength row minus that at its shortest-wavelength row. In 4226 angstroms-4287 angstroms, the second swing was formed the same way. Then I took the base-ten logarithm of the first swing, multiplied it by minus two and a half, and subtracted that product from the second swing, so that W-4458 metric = -0.53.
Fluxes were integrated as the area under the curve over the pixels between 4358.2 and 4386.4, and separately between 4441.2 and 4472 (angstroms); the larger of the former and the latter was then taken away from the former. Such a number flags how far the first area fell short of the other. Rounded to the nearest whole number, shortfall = -52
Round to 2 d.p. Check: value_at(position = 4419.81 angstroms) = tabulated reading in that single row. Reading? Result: 13.60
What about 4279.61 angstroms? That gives 12.39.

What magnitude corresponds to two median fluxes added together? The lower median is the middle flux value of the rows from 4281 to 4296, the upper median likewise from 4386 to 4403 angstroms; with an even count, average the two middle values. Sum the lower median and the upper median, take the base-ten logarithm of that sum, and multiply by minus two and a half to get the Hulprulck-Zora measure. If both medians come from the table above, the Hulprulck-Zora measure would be -3.49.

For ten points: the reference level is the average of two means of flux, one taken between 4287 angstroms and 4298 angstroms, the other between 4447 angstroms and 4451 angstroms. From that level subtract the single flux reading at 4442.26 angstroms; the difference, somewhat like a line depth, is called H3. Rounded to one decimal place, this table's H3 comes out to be 0.3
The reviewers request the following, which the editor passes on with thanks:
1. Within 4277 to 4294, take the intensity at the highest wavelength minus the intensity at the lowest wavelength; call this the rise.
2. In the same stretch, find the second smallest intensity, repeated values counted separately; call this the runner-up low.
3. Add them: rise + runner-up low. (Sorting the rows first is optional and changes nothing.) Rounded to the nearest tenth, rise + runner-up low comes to 12.4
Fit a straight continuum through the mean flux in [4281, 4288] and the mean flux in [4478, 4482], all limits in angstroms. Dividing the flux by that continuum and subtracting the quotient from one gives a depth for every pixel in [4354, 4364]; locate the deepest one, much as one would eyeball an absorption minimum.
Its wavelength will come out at 4355.16 angstroms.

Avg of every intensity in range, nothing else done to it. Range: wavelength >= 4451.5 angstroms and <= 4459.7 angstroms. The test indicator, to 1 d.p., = 13.5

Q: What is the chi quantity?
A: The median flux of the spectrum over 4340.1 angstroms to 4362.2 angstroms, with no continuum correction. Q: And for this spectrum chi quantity 10.2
